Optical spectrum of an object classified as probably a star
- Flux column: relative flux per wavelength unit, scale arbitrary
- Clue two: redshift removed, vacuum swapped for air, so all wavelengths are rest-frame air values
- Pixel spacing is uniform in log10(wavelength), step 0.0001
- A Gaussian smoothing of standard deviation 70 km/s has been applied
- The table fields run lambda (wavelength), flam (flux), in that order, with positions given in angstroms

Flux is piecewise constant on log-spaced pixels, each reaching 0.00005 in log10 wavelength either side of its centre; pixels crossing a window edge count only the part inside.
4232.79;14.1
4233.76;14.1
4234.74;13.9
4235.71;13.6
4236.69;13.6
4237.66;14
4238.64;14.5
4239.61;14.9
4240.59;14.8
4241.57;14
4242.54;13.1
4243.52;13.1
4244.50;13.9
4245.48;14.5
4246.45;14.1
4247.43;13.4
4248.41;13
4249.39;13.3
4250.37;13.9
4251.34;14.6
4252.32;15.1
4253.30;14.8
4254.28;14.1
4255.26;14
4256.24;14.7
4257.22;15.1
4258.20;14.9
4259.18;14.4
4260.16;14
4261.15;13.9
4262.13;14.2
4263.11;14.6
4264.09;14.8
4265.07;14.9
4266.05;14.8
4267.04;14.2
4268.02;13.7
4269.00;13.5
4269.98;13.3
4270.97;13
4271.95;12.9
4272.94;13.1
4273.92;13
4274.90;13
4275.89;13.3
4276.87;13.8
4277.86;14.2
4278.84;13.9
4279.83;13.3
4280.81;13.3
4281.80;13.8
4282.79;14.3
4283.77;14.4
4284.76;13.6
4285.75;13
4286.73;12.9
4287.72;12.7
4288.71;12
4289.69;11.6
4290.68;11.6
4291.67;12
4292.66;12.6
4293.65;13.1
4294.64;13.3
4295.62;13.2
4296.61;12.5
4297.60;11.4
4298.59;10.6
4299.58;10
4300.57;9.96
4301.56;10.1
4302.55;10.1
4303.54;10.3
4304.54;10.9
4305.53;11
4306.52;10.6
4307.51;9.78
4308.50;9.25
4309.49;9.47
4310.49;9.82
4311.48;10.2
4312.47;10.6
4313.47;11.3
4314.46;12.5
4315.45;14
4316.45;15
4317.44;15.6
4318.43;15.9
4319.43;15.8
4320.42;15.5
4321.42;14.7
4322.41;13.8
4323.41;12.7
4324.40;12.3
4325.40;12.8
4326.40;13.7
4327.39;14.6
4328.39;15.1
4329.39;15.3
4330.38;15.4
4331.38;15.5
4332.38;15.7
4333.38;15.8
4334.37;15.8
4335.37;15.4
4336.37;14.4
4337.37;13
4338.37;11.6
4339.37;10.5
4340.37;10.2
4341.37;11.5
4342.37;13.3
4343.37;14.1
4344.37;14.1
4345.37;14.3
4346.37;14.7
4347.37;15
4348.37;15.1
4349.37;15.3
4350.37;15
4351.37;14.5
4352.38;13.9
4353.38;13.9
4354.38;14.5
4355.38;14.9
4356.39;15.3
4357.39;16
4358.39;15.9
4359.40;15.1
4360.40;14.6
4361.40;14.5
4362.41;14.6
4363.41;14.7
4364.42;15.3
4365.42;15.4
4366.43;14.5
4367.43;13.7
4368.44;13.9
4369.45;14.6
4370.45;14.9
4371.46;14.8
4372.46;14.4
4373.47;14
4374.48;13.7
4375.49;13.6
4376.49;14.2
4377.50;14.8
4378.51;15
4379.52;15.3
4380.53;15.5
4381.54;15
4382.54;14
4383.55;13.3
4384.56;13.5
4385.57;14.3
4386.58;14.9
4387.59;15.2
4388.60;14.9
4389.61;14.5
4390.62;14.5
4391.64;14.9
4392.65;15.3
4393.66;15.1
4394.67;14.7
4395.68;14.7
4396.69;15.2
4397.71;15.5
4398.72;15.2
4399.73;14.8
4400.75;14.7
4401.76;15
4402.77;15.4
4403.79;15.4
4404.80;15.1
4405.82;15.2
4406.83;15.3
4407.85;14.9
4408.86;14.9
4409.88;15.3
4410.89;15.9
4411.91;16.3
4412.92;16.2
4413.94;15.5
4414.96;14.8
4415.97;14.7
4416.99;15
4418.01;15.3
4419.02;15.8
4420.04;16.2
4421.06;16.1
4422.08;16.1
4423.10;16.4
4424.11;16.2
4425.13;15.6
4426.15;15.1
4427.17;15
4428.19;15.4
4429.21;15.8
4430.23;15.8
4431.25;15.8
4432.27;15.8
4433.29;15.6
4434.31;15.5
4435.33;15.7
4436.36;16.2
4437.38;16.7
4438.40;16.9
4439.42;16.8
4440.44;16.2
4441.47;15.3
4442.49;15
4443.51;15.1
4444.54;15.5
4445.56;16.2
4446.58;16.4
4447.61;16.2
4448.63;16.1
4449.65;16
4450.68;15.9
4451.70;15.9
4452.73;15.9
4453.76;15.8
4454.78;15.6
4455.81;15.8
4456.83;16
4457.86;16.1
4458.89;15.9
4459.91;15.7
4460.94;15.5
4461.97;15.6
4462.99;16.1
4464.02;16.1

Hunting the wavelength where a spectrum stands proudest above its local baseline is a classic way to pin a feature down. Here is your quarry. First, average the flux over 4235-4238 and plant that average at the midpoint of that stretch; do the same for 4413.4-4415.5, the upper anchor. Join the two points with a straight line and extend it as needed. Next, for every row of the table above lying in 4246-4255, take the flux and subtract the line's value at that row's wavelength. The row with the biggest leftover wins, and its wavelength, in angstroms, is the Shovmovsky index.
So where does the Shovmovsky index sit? 4252.32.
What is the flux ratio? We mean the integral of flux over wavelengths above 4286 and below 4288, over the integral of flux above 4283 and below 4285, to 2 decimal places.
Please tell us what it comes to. 0.91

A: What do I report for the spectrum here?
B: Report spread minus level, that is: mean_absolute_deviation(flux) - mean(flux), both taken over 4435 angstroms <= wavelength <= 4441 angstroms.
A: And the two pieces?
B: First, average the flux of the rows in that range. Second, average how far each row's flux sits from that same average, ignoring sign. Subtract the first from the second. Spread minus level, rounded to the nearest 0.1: -16.0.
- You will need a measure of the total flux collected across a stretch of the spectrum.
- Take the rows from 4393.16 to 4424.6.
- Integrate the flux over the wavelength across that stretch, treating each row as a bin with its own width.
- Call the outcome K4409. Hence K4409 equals 484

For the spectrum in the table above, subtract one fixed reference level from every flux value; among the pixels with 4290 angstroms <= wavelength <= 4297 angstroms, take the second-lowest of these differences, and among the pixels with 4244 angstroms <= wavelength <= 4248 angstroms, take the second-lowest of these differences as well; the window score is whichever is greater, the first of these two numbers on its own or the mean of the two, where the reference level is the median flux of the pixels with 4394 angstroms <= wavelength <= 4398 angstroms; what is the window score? -2.0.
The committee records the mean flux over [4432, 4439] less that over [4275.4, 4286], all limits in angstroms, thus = 2.3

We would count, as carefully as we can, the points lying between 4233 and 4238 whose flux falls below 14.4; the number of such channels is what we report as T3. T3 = 5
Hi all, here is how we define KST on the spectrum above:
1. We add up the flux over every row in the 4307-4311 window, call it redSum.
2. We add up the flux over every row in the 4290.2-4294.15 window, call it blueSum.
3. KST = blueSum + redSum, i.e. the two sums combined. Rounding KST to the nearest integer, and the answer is 88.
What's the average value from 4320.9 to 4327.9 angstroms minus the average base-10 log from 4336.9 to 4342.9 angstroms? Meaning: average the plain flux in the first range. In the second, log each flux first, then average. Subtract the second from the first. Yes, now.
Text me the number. 12.4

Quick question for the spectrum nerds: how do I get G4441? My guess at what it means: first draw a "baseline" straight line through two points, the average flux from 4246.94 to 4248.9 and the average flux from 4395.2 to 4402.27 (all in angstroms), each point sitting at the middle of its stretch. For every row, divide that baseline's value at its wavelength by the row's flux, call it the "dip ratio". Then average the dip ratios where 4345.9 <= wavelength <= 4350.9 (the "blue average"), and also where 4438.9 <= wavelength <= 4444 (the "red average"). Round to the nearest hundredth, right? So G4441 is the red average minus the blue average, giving 0.03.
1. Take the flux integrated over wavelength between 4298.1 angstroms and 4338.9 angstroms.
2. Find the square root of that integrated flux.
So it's 22.9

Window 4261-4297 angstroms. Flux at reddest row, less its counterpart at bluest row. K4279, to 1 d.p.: -1.4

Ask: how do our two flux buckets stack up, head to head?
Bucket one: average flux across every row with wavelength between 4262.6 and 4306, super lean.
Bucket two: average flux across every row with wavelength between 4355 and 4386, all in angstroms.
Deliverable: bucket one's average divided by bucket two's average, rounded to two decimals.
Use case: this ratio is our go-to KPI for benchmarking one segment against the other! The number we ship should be 0.87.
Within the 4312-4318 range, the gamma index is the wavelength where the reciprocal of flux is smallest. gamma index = 4317.44 angstroms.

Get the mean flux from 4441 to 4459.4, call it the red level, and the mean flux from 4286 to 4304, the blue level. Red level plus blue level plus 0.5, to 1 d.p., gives 28.0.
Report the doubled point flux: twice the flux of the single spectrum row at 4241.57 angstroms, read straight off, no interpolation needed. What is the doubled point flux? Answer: 28.0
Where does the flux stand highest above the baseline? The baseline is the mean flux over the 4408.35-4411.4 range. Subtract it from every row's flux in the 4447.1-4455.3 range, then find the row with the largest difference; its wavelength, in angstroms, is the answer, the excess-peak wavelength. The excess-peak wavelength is 4447.61 angstroms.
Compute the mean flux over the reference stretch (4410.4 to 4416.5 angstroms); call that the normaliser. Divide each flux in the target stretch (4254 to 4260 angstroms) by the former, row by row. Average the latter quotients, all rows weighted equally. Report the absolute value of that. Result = 0.93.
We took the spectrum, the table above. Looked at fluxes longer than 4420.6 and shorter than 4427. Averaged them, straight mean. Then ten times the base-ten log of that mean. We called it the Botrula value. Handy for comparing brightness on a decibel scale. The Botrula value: 12.0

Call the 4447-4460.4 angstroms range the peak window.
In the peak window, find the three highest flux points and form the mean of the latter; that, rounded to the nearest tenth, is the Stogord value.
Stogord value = 16.1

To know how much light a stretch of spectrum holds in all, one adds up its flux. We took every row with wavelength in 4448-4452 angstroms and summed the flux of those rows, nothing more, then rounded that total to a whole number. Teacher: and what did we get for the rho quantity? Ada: 64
